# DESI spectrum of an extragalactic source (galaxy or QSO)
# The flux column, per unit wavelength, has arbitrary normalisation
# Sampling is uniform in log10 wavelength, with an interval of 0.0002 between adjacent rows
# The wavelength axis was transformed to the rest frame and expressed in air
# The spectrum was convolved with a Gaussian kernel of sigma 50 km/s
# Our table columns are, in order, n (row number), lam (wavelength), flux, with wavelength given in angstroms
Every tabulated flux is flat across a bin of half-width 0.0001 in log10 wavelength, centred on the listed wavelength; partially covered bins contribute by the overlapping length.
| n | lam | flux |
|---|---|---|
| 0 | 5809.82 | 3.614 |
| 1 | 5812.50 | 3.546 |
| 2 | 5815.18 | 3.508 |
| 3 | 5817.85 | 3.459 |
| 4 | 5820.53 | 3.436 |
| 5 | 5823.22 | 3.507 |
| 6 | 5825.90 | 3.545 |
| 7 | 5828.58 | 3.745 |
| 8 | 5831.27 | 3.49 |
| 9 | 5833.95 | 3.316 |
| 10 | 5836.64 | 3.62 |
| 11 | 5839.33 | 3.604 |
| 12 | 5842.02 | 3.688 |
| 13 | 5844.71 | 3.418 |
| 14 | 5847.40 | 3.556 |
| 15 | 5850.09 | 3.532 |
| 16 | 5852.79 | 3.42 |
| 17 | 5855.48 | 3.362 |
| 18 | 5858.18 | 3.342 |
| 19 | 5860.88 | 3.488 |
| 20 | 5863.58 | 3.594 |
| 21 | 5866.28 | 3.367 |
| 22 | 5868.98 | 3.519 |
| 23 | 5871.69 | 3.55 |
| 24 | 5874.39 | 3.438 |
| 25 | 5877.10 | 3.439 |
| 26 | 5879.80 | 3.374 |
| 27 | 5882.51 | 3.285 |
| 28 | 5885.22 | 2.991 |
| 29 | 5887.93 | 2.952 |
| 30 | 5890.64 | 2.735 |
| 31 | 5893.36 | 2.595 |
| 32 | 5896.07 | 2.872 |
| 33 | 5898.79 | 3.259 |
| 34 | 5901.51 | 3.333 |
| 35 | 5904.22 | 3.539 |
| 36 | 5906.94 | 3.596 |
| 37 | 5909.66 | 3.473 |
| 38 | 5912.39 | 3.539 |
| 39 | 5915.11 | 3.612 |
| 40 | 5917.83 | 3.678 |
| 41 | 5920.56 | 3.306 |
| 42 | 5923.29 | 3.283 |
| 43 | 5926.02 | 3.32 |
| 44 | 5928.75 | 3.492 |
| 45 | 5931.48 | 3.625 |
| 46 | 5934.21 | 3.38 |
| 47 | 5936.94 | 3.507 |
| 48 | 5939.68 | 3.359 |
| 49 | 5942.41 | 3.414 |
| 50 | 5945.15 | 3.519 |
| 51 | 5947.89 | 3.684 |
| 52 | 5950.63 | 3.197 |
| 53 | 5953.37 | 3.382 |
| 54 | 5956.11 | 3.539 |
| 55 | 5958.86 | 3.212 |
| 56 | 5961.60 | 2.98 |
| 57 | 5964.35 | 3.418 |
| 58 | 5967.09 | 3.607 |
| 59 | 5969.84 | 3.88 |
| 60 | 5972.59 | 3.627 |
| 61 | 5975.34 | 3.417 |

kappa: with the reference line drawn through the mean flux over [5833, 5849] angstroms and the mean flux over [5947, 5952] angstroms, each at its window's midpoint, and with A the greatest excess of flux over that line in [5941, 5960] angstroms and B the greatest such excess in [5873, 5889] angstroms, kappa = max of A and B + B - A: -0.06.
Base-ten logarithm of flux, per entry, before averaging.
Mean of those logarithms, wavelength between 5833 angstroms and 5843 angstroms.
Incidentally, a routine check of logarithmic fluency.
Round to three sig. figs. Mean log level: 0.551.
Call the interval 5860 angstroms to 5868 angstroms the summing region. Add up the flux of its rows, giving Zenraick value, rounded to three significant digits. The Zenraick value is 10.4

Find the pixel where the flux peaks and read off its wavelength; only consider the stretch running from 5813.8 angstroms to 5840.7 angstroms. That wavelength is 5828.58 angstroms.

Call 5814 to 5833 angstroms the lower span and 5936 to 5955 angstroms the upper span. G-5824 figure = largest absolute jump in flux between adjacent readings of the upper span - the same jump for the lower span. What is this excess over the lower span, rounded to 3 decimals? 0.232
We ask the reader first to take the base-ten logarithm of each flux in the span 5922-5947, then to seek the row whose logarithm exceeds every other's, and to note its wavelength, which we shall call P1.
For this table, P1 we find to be 5931.48 angstroms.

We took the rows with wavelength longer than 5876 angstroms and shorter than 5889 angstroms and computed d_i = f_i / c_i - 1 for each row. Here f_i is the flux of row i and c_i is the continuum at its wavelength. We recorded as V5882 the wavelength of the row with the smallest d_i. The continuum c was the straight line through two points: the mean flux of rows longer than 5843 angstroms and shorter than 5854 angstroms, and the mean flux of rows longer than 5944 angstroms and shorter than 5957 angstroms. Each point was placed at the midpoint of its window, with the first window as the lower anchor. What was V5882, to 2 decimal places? 5887.93 angstroms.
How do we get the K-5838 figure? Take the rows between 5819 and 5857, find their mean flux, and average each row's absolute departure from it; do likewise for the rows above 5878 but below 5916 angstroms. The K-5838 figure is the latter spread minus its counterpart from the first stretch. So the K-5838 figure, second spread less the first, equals 0.19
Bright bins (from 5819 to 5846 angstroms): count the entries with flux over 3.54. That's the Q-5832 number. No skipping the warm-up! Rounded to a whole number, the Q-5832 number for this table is 5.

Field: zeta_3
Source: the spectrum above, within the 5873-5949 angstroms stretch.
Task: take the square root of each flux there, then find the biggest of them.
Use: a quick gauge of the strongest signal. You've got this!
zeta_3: 1.92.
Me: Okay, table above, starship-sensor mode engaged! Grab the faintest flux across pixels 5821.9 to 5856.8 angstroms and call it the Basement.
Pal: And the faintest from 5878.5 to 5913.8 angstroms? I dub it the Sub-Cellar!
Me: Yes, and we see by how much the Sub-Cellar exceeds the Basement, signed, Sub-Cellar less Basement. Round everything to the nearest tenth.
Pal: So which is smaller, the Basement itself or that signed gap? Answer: -0.7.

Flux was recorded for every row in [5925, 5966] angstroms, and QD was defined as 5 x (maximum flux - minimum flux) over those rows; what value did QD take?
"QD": 3.5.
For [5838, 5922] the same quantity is 5.5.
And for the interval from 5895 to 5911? 3.6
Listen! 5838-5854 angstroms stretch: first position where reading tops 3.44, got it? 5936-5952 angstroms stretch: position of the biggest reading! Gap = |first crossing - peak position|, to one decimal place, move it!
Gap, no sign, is 108.6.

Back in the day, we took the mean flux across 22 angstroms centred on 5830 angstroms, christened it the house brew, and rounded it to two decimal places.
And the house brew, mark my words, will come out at 3.53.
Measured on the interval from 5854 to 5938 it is 3.35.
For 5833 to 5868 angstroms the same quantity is 3.49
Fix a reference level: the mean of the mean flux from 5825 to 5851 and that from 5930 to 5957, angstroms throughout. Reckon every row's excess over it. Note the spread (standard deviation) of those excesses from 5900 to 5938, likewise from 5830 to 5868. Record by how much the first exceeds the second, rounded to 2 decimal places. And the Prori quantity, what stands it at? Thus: 0.01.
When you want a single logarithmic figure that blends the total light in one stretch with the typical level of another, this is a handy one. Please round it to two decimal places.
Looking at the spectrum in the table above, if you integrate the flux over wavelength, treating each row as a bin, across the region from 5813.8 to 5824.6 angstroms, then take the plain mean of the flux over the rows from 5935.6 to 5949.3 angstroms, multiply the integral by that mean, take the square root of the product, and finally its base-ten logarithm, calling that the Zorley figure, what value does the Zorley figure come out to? 1.06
